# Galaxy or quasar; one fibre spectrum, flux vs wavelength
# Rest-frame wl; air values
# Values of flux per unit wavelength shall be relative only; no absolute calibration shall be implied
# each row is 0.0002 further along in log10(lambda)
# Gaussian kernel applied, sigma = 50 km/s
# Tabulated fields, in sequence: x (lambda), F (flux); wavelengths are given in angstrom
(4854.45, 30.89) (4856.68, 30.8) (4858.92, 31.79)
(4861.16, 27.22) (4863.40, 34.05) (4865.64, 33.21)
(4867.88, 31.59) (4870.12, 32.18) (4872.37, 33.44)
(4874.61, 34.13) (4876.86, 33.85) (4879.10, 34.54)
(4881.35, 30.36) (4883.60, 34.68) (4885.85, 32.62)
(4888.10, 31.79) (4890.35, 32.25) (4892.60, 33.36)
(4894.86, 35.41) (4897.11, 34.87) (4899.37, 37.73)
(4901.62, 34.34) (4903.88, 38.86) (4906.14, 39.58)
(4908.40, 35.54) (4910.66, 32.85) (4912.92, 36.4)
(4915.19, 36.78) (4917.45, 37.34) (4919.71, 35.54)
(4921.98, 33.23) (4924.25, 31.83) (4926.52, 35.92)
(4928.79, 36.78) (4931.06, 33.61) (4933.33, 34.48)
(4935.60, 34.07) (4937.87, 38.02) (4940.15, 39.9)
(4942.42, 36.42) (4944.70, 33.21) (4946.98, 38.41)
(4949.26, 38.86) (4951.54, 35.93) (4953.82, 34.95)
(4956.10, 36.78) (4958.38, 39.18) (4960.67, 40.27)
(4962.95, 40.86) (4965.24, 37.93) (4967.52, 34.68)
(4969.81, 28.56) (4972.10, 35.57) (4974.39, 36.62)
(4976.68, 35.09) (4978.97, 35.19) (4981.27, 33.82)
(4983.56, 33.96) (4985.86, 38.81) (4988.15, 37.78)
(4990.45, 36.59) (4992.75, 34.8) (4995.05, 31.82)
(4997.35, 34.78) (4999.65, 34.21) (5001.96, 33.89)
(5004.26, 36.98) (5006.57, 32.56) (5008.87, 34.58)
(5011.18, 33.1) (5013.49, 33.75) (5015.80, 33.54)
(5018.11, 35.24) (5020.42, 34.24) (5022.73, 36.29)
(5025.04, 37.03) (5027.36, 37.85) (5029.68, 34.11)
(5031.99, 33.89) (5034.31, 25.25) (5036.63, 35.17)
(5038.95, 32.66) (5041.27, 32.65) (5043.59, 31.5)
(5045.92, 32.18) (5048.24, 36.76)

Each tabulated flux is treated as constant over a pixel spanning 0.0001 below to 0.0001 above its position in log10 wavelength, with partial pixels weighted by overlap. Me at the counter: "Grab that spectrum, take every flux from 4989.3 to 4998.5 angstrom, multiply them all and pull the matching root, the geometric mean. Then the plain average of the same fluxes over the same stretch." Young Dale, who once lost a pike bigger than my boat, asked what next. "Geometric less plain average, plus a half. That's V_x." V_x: 0.46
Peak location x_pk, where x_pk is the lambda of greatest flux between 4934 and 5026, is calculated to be 4962.95 angstrom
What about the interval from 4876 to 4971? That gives 4962.95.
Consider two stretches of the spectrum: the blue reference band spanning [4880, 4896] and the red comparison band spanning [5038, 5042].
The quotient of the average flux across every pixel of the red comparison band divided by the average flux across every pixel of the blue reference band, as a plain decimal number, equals 0.99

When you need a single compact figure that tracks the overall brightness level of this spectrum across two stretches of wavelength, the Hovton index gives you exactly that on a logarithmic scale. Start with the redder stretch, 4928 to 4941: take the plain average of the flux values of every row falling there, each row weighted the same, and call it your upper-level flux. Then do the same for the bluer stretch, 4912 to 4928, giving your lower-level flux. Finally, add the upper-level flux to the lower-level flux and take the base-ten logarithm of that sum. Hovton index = 1.85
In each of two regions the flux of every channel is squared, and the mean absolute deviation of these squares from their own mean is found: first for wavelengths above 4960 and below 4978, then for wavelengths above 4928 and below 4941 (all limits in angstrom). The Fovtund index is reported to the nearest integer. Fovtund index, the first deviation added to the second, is 346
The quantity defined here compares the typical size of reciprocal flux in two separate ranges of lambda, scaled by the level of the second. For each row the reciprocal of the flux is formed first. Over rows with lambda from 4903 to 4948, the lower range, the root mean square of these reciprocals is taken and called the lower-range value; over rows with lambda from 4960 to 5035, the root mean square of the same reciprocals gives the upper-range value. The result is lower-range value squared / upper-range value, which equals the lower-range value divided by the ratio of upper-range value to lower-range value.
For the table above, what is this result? 0.0271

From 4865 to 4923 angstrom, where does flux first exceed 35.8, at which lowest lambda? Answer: 4899.37 angstrom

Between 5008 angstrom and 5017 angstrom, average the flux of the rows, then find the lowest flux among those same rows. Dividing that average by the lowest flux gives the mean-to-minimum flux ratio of 1.02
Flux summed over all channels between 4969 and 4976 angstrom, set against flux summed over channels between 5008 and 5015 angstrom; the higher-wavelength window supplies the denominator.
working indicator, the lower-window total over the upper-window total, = 0.99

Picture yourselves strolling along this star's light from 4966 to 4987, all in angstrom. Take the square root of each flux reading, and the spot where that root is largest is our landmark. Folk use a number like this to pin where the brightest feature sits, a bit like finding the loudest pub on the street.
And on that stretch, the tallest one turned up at 4985.86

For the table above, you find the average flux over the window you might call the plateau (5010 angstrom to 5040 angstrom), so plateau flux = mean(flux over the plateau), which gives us 34.0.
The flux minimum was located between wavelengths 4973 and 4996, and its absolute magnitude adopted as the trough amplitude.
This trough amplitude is 31.8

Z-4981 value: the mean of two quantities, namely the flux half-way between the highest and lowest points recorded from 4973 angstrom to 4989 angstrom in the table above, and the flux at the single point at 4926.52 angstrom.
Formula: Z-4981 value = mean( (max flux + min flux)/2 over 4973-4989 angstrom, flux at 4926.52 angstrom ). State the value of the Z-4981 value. 36.1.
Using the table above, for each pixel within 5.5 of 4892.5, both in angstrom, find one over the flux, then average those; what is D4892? 0.0299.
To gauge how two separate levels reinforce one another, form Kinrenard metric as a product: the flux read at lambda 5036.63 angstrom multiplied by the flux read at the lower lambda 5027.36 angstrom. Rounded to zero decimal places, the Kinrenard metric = 1331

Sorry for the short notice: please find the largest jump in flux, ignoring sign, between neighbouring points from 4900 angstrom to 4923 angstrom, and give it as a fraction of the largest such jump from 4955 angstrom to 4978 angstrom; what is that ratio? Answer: 0.64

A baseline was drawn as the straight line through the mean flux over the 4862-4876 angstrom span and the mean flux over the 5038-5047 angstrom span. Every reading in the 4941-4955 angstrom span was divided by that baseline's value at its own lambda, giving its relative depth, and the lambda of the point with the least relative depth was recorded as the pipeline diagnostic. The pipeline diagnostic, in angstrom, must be 4944.70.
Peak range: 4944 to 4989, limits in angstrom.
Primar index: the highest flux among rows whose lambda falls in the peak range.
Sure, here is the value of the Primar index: 40.86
